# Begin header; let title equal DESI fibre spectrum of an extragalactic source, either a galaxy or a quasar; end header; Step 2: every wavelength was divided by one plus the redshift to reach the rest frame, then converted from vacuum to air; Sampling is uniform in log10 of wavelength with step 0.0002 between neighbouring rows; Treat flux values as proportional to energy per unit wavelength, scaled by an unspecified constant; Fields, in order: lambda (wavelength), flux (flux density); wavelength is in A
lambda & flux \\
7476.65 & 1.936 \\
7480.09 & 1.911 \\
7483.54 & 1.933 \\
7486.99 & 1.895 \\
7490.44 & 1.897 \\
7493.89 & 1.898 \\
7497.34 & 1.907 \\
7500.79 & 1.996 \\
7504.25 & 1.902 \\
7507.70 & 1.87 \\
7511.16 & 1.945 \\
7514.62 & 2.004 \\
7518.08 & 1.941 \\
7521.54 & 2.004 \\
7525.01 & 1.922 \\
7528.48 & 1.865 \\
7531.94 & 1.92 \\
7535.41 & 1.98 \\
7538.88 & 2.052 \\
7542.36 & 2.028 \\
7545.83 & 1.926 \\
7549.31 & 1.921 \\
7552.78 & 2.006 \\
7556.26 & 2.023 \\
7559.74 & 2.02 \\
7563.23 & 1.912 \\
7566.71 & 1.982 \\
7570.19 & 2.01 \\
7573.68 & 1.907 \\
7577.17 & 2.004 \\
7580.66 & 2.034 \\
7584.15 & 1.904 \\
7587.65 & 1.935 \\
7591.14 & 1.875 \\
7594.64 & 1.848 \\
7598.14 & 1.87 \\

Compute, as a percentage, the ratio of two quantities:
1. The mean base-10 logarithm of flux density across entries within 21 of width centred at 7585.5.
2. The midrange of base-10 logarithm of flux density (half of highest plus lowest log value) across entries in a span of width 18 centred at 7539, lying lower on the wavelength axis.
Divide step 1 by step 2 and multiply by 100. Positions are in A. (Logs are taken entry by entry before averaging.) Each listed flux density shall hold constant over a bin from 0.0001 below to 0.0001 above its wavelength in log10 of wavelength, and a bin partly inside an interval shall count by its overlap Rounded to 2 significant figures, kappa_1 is 96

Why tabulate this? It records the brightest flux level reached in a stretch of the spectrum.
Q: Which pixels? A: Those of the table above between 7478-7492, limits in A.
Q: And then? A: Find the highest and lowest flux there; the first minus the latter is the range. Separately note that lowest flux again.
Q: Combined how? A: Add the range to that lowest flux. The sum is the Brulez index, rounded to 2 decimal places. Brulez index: 1.93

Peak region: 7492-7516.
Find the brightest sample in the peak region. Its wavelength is 7514.62 A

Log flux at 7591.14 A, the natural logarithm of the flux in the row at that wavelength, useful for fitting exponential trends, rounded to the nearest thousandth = 0.629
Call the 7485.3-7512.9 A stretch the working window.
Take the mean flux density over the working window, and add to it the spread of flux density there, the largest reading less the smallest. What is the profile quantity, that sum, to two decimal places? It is 2.04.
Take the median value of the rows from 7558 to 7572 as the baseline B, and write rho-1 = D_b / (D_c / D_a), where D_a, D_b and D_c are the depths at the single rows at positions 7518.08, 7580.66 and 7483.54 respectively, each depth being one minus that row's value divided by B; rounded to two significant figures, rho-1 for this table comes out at -0.017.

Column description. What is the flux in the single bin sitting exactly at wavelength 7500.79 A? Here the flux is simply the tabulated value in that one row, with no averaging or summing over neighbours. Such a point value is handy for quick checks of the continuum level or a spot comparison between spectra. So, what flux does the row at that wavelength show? 1.996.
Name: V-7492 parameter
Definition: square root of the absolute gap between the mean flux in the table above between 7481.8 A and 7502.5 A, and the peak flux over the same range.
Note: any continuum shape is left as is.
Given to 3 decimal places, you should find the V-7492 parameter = 0.274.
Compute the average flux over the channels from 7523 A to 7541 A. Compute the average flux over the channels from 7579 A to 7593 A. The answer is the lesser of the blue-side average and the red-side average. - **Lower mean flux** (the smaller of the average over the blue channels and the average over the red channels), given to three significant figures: 1.94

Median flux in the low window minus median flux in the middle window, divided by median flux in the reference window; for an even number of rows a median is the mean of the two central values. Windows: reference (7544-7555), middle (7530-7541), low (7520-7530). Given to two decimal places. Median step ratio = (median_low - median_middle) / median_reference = -0.03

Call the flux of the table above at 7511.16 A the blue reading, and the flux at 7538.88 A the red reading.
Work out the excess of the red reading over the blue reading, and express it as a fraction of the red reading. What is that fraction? 0.05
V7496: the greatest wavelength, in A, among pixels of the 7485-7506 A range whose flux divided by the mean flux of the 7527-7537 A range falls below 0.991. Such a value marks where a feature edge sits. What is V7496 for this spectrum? 7504.25 A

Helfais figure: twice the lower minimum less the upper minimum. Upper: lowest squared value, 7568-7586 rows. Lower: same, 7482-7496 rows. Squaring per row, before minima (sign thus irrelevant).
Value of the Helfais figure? 3.6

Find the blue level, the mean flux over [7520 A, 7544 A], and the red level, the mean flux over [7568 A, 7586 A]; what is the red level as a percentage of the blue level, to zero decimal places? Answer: 100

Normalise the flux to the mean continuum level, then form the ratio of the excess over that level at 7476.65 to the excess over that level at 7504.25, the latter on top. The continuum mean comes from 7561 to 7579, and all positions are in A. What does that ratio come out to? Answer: 2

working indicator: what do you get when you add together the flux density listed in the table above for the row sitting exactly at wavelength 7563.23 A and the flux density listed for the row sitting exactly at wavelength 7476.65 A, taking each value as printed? 3.85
